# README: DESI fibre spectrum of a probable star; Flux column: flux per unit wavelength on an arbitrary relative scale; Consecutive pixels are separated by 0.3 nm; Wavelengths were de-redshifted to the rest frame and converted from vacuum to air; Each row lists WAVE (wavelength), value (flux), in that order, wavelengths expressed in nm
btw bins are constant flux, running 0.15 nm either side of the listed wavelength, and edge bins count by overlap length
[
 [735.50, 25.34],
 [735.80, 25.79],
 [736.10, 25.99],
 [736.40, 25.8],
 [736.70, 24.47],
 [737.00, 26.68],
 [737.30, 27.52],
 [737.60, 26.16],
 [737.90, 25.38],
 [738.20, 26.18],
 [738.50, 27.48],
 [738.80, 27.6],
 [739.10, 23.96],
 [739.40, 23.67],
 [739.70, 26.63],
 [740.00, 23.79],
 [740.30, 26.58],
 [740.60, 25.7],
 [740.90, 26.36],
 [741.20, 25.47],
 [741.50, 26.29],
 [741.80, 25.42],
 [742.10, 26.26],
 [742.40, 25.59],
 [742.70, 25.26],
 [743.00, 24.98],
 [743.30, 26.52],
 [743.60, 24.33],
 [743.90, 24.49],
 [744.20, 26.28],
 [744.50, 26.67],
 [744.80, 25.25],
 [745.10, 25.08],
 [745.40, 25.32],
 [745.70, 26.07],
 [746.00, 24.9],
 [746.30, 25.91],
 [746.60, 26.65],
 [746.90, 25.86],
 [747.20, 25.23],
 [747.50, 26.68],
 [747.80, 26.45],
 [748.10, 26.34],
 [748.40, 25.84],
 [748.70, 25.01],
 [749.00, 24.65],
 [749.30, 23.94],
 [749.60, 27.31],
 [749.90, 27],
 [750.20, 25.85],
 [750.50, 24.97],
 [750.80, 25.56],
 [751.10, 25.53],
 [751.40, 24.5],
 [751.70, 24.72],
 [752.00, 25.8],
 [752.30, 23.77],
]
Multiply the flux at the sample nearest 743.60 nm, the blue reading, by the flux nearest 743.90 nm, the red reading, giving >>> 596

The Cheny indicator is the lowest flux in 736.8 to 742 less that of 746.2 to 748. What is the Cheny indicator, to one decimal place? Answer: -1.6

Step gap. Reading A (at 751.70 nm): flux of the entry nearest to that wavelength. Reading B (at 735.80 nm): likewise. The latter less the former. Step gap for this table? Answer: 1.1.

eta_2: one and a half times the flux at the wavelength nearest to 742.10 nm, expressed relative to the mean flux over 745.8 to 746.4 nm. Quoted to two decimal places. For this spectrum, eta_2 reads 1.55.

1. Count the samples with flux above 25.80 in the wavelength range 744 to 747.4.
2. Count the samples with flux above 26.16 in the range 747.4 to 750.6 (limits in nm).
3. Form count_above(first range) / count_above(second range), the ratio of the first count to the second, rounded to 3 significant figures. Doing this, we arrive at 1.20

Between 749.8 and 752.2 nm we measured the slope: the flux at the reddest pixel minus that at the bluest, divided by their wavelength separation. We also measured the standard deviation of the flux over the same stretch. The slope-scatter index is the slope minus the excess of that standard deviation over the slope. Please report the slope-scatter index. -1.9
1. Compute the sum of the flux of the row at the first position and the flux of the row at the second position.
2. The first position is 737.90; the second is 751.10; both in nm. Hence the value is 50.9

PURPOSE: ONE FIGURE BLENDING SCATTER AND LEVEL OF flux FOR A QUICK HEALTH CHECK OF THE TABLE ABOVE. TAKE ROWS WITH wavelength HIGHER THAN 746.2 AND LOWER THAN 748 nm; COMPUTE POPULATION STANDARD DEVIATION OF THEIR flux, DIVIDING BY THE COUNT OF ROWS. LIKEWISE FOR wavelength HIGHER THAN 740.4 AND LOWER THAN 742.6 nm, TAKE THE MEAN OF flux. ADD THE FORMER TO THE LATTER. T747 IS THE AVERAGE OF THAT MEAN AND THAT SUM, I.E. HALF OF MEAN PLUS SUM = 26.13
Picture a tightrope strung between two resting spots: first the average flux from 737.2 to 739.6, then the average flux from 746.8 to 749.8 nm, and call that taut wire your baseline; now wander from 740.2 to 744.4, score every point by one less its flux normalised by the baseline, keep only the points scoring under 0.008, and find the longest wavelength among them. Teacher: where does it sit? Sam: 744.20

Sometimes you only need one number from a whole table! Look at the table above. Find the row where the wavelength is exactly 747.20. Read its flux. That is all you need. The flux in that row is 25.23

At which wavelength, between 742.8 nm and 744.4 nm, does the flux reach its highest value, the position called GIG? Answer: 743.30 nm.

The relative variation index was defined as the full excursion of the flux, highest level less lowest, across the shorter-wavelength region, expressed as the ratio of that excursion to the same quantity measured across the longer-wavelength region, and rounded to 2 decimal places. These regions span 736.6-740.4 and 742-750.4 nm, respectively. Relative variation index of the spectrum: 1.17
